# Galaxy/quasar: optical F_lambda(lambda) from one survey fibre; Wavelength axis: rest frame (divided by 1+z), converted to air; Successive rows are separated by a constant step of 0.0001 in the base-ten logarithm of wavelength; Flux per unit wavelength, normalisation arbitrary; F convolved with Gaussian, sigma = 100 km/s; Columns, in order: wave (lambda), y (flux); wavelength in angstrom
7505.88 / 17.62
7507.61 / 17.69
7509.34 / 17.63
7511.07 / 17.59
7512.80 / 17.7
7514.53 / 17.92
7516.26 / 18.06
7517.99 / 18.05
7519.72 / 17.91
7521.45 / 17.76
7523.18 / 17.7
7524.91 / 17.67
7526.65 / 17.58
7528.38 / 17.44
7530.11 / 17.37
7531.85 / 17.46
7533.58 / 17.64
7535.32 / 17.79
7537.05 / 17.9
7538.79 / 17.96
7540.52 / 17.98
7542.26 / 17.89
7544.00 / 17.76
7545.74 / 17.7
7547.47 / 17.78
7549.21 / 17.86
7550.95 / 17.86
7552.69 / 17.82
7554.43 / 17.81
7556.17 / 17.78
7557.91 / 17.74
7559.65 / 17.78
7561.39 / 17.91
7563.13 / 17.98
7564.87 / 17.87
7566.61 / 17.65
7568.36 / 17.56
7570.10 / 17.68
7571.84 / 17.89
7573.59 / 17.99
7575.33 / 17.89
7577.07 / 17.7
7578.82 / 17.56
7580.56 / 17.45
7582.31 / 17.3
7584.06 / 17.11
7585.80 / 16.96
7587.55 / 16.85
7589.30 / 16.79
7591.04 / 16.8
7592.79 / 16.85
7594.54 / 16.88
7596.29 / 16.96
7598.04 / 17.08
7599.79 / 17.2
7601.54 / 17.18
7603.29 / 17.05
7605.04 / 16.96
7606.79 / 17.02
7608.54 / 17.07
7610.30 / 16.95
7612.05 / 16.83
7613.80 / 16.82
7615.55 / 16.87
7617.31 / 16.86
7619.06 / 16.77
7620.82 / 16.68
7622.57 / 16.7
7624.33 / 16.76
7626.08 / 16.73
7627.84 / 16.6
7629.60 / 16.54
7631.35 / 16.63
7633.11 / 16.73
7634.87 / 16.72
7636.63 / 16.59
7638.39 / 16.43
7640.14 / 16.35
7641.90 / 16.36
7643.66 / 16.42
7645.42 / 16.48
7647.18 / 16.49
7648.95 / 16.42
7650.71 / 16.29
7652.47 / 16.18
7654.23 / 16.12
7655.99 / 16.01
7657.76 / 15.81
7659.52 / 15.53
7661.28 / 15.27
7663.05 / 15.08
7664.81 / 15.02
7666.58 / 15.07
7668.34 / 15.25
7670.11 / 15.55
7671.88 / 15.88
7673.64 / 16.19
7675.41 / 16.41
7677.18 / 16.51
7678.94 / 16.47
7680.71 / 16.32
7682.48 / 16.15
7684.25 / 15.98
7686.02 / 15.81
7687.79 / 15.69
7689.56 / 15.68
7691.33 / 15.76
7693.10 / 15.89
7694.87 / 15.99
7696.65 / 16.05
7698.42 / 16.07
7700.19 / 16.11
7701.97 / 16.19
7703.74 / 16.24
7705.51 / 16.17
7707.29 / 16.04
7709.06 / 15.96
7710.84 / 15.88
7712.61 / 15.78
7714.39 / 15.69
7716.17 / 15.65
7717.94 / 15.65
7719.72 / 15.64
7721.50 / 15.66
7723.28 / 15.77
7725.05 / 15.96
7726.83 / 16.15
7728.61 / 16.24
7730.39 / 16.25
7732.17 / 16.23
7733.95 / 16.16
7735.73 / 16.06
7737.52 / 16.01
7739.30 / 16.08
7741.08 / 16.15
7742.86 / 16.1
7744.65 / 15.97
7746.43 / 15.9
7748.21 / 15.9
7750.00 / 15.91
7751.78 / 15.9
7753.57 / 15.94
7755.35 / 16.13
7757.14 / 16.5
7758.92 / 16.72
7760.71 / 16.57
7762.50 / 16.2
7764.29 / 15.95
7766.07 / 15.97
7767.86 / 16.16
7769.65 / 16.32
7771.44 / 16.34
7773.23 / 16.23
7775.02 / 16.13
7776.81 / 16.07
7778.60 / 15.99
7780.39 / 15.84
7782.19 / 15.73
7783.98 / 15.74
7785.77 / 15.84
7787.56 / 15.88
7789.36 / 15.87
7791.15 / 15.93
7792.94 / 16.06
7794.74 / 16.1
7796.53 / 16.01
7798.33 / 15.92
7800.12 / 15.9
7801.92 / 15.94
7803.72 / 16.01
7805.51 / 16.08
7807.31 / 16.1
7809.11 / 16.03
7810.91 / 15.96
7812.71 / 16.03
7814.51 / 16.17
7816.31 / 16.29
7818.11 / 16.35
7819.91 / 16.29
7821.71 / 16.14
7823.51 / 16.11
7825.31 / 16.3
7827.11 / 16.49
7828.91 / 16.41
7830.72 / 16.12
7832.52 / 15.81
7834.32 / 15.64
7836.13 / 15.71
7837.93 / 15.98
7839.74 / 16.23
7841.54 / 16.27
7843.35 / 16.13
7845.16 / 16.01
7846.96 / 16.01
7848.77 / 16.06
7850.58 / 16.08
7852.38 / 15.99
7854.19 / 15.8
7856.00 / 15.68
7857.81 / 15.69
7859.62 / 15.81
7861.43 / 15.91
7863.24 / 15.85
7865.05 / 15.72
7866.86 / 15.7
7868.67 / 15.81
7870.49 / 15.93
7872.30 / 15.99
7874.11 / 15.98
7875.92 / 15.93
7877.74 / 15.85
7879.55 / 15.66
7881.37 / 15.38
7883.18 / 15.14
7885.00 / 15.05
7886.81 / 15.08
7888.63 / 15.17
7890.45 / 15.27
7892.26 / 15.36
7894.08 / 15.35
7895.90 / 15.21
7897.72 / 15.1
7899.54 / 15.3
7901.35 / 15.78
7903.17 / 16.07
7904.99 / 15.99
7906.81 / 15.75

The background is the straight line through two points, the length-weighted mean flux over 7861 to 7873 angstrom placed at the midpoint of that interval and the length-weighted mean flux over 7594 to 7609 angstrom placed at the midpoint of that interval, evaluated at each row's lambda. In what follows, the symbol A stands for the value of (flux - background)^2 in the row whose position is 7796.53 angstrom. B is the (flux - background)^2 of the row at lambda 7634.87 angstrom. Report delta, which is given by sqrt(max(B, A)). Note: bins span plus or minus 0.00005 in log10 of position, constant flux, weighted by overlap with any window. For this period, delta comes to 0.18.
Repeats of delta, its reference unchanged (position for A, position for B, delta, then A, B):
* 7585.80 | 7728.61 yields 0.23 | 0.03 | 0.05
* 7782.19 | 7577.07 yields 0.54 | 0.24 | 0.29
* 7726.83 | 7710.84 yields 0.67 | 0.11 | 0.45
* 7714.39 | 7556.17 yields 0.84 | 0.71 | 0.27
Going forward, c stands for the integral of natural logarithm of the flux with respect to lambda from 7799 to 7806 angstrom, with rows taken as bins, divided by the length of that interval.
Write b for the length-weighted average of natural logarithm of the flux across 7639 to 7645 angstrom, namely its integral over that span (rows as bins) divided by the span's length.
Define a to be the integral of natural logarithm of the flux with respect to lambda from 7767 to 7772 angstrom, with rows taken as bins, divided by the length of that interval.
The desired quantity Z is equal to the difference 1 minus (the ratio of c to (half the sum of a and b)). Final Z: 0.008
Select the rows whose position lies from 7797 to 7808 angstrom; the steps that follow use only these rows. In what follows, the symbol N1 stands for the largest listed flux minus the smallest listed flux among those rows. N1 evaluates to 0.20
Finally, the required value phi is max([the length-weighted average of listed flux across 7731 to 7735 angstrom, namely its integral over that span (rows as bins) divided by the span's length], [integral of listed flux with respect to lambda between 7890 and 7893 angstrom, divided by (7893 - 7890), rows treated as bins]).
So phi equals 16.20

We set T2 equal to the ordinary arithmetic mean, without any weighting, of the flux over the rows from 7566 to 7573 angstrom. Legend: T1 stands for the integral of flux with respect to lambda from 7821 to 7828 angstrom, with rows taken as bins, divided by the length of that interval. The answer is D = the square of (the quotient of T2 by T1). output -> 1.18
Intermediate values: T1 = 16.3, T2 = 17.7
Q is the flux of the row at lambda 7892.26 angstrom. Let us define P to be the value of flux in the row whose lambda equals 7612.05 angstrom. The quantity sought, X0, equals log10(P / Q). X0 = 0.04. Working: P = 16.83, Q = 15.36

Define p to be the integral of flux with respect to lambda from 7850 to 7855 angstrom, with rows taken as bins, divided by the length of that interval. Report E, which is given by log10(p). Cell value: 1.203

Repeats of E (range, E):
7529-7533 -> 1.242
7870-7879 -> 1.202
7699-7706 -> 1.209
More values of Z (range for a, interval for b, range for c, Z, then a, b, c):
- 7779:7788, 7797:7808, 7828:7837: 0.000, 2.76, 2.772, 2.768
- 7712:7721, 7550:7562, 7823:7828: 0.007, 2.75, 2.879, 2.794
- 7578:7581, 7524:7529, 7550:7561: -0.004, 2.87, 2.865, 2.879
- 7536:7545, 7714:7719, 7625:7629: 0.002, 2.88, 2.752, 2.812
